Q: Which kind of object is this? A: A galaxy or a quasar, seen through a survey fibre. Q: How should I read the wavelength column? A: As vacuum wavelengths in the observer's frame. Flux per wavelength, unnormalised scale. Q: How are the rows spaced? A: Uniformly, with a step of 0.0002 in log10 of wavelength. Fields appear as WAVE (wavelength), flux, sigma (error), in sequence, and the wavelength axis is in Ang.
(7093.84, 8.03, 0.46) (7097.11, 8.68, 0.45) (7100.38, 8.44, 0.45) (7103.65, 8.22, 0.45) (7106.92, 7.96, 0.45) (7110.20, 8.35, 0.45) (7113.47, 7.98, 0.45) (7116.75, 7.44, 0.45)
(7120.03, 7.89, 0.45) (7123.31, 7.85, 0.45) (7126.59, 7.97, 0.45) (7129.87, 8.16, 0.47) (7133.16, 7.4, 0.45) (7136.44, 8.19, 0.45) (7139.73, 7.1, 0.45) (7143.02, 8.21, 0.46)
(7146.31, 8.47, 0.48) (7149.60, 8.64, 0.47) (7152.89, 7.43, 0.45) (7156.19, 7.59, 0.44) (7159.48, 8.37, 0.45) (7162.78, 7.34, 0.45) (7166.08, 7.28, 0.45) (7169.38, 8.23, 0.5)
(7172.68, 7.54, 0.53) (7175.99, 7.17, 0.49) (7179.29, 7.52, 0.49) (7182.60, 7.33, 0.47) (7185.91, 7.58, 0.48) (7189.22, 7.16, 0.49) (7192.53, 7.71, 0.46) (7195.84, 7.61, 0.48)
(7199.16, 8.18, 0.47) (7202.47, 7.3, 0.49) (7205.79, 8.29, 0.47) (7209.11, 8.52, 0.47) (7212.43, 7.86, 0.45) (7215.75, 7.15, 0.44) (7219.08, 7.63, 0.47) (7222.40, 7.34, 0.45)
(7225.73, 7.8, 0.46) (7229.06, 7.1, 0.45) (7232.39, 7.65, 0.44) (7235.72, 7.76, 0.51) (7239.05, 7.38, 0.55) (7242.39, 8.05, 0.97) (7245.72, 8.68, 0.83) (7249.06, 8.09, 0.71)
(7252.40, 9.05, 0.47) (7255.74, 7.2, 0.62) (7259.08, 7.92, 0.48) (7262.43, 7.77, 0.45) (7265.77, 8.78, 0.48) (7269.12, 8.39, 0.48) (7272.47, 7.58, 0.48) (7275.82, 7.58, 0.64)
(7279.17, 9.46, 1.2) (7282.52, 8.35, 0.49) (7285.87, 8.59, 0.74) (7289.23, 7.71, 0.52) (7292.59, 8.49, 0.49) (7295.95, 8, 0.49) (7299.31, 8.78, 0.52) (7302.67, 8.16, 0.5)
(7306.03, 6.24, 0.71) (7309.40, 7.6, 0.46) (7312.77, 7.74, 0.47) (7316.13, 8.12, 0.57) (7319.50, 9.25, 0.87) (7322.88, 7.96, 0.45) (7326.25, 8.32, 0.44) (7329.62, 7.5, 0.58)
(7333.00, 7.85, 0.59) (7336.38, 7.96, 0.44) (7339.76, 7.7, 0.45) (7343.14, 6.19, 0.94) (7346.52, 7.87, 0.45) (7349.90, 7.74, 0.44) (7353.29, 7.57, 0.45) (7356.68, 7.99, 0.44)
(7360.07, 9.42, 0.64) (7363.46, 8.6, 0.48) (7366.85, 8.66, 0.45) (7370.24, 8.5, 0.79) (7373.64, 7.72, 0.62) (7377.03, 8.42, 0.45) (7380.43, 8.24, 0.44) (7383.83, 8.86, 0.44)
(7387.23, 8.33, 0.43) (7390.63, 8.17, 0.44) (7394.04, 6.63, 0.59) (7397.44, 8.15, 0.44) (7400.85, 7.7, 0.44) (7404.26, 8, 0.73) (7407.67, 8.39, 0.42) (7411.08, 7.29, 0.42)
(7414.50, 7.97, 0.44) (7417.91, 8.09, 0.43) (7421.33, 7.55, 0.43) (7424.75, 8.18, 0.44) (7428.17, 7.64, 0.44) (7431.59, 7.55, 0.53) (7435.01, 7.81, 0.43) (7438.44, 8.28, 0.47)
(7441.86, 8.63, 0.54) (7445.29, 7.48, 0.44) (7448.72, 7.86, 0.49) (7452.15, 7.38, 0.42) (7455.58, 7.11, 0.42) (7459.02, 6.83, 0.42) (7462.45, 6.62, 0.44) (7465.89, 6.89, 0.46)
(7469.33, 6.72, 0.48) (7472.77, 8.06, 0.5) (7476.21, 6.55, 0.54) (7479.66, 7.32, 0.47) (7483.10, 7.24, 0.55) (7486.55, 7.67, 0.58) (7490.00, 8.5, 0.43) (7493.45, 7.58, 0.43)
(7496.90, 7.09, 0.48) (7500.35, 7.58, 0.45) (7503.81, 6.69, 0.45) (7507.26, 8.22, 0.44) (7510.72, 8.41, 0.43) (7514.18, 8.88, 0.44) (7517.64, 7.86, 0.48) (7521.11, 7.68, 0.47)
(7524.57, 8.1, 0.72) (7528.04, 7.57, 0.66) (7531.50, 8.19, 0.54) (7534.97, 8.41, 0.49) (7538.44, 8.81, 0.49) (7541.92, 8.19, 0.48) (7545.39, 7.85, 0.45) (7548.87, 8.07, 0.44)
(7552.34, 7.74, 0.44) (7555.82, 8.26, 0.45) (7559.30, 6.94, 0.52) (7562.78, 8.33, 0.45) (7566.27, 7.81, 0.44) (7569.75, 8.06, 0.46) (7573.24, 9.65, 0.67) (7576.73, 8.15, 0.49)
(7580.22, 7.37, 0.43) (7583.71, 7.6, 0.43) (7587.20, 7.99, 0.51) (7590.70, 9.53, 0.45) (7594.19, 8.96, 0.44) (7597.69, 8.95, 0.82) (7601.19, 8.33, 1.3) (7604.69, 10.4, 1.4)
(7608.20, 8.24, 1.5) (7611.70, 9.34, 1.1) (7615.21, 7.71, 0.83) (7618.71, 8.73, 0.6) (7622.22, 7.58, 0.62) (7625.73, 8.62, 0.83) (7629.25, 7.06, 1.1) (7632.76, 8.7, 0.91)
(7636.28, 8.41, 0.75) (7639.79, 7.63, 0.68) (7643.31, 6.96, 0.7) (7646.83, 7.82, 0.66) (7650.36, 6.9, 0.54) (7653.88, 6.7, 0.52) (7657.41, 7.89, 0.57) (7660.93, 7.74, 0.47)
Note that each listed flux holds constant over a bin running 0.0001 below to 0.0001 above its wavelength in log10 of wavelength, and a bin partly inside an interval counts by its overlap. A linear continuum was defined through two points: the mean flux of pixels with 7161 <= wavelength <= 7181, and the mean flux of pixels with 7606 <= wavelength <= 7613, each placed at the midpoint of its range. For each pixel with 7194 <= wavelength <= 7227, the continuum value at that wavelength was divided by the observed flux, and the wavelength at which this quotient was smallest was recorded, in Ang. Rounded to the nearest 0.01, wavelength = 7209.11 Ang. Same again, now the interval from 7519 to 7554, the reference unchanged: 7538.44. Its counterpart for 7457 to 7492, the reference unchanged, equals 7490.00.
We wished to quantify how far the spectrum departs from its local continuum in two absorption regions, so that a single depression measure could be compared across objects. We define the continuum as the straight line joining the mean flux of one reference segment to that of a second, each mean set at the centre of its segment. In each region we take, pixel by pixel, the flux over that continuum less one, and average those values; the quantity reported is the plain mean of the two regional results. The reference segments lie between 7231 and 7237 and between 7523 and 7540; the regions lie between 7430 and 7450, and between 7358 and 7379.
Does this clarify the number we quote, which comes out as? 0.031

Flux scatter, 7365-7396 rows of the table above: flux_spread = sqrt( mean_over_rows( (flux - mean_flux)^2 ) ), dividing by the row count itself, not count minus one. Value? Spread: 0.62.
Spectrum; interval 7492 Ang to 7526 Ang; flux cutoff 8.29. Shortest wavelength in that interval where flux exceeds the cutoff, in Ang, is 7510.72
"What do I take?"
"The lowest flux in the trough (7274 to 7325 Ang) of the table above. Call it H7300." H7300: 6.24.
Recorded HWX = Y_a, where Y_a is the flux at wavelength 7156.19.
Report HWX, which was 7.59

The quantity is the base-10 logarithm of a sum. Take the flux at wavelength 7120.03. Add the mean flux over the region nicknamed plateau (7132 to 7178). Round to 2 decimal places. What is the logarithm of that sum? 1.20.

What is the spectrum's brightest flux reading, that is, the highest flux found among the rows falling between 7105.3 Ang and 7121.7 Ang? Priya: 8.35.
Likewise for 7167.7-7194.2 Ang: 8.23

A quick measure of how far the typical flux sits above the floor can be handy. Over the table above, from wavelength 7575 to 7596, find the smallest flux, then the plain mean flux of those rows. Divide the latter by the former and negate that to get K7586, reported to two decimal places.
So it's -1.12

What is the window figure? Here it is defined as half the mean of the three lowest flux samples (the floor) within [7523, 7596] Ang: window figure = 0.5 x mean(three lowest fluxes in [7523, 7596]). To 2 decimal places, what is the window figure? 3.65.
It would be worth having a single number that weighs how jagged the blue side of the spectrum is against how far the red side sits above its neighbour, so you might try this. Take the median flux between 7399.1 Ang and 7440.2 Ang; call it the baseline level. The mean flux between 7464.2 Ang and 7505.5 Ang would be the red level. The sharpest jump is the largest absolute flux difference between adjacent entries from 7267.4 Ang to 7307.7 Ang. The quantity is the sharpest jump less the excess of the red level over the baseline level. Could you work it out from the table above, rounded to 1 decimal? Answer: 2.5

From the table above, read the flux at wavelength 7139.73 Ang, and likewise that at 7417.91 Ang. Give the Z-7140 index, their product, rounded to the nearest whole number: 57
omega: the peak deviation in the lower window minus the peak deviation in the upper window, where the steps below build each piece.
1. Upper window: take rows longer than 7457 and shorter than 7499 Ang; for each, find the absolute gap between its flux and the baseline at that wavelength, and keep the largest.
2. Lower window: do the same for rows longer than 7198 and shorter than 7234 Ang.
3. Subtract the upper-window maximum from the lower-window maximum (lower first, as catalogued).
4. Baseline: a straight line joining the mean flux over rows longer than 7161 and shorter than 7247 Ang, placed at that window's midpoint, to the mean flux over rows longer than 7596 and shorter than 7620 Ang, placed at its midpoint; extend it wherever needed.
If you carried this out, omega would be -1.04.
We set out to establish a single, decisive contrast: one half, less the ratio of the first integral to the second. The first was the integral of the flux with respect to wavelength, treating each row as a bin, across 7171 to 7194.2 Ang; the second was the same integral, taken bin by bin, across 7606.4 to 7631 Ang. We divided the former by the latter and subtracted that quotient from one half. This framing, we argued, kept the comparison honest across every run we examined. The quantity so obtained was -0.356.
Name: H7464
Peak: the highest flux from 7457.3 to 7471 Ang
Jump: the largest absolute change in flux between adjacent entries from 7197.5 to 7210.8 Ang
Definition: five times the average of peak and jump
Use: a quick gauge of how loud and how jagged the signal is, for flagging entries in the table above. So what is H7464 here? 19.7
